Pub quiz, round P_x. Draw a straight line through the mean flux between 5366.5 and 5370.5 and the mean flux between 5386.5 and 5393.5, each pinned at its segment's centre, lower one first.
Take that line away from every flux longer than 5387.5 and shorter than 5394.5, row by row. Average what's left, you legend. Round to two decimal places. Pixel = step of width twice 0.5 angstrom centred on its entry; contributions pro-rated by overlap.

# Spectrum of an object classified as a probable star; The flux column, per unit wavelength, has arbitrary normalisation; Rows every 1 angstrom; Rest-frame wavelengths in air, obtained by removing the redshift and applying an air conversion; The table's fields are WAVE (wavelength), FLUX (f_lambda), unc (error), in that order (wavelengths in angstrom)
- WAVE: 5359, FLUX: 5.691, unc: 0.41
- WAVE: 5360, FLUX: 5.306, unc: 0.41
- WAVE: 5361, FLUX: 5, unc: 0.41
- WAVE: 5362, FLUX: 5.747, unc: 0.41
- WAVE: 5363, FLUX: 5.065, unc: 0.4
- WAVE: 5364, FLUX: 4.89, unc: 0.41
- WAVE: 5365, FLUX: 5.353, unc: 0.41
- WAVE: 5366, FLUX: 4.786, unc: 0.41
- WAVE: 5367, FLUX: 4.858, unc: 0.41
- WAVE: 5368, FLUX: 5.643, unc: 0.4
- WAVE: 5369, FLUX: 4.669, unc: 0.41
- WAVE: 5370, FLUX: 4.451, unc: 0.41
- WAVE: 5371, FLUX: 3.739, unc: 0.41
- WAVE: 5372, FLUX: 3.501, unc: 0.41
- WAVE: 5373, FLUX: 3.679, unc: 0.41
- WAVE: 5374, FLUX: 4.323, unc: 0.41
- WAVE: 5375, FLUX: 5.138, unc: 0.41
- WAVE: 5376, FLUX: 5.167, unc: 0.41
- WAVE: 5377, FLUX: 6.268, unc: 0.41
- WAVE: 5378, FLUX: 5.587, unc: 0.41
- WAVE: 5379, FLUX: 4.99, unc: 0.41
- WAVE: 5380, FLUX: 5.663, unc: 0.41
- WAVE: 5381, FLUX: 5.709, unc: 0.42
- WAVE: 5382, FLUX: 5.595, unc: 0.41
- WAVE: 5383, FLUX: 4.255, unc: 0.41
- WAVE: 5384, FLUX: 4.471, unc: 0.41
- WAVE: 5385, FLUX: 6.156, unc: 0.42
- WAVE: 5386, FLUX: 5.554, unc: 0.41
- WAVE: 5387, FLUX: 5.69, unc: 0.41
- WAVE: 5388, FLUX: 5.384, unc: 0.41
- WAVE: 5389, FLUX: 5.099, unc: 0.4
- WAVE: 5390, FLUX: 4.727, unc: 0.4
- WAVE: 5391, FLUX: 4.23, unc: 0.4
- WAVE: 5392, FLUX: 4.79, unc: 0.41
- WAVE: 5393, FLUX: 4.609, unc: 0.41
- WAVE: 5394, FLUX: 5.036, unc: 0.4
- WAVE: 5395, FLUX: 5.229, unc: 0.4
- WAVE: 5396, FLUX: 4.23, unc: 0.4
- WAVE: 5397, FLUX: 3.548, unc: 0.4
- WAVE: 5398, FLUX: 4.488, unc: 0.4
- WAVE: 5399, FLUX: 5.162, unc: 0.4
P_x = -0.09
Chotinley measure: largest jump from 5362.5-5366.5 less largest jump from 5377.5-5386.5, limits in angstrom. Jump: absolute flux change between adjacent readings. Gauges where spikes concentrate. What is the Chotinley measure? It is -1.1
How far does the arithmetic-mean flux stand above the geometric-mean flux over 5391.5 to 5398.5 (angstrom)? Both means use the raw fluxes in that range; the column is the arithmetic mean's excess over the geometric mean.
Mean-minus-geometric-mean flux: 0.031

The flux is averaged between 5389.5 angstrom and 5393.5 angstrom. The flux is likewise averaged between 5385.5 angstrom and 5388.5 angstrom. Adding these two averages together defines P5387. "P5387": 10.1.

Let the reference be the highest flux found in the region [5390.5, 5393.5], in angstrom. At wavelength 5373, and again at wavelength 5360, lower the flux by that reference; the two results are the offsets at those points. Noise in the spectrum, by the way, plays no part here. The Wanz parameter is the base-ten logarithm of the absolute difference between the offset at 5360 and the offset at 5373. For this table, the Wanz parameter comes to 0.21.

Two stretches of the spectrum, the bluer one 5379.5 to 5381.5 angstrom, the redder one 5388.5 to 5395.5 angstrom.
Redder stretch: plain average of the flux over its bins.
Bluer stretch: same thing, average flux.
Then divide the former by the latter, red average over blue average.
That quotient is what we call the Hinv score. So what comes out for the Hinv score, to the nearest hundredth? 0.85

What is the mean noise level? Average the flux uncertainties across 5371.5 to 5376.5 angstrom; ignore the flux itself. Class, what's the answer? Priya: 0.410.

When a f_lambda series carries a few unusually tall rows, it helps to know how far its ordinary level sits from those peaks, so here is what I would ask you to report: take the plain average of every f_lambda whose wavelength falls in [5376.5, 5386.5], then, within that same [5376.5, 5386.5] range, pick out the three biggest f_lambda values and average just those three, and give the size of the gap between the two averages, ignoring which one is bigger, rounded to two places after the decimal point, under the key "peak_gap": 0.62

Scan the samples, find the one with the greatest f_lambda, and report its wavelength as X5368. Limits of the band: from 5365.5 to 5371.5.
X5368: 5368 angstrom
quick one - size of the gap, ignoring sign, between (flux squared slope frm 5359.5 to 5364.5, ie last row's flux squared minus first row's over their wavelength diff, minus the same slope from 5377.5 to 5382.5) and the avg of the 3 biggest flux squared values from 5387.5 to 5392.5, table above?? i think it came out 27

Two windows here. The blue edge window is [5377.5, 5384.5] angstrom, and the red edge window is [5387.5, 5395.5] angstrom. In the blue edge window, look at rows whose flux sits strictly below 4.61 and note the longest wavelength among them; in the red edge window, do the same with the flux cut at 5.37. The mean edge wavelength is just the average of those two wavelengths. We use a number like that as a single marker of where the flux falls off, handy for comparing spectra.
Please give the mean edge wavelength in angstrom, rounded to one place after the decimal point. 5389.5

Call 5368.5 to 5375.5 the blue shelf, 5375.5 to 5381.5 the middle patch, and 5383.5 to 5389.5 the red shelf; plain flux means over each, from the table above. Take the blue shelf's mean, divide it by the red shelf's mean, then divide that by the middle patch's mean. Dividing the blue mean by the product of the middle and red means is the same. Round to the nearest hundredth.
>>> 0.14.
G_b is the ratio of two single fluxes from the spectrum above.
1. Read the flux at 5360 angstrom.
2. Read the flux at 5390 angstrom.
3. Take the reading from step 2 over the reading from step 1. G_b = 0.89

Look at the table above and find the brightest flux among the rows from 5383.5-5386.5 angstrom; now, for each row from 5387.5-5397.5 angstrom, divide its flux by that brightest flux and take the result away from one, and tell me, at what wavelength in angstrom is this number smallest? 5388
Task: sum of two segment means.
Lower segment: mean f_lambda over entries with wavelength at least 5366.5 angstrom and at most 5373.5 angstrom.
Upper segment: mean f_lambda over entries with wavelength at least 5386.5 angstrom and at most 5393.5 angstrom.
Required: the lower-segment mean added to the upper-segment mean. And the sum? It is 9.3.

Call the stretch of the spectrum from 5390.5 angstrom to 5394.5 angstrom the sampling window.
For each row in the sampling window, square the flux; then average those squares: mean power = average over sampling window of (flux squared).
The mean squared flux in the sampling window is 22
